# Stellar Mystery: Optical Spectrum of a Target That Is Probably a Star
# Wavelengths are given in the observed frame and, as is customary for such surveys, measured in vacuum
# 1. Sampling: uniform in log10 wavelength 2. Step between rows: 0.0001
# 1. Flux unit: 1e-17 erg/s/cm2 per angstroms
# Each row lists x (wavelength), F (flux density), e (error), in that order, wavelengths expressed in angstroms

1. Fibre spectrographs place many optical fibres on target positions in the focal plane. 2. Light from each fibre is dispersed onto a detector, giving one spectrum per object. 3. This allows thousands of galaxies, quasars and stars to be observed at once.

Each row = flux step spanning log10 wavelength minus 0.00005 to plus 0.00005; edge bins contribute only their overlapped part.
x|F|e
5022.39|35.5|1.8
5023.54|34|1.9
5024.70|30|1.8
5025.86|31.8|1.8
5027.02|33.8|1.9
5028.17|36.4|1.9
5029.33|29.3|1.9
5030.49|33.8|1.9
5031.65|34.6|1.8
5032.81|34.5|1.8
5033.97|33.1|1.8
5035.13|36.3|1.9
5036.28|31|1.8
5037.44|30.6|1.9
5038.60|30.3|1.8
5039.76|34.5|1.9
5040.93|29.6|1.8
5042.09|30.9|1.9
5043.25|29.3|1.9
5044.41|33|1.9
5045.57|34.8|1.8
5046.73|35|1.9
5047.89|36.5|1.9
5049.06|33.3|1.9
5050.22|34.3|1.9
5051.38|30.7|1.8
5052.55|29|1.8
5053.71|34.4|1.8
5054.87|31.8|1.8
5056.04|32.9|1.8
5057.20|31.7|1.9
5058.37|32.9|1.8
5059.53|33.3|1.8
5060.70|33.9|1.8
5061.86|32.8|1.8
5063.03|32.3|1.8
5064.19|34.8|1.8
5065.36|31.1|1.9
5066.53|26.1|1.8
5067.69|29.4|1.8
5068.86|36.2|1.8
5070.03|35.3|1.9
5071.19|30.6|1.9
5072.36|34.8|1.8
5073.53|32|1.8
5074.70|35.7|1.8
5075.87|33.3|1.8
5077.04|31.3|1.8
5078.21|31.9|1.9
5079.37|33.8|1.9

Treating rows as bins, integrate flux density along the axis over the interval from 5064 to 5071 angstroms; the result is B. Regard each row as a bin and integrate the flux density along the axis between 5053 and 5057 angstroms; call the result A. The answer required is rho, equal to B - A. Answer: 92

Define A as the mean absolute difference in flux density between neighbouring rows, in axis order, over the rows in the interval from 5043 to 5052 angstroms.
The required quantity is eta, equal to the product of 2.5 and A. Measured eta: 5.4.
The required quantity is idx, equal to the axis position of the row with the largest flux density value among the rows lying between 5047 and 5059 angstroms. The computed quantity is 5047.89 angstroms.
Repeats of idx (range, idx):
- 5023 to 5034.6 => 5028.17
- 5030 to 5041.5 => 5035.13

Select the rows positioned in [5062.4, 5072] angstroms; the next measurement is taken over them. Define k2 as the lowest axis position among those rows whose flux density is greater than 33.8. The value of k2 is 5064.19 angstroms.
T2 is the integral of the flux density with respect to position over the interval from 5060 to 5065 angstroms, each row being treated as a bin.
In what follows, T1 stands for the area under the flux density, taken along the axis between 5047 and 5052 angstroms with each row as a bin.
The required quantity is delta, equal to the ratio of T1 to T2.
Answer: 1.01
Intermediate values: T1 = 169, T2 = 167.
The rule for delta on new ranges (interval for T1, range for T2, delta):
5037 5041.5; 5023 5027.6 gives 0.94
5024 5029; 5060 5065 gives 0.98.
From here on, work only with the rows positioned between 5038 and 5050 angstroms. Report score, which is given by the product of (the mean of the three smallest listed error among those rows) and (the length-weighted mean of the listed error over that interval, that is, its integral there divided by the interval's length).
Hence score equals 3.37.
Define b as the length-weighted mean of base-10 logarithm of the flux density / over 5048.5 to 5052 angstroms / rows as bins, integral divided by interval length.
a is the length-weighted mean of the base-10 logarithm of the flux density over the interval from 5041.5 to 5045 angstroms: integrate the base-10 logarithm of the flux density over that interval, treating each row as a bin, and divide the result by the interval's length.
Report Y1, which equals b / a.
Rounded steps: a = 1.49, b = 1.51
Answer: 1.01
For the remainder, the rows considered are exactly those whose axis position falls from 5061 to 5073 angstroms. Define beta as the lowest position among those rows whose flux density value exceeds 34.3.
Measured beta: 5064.19 angstroms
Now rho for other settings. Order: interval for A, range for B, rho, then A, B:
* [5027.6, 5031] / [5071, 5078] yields 118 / 113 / 231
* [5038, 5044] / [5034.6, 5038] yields -75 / 186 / 111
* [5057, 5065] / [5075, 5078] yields -167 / 265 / 98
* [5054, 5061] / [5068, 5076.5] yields 58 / 229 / 287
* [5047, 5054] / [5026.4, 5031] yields -78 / 231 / 153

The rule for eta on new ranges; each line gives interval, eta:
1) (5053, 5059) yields 3.8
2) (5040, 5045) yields 5.5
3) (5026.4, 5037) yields 7.8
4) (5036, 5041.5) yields 6.1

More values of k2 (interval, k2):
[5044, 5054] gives 5045.57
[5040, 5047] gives 5045.57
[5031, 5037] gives 5031.65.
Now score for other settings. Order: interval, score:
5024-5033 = 3.33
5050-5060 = 3.28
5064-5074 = 3.30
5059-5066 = 3.27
